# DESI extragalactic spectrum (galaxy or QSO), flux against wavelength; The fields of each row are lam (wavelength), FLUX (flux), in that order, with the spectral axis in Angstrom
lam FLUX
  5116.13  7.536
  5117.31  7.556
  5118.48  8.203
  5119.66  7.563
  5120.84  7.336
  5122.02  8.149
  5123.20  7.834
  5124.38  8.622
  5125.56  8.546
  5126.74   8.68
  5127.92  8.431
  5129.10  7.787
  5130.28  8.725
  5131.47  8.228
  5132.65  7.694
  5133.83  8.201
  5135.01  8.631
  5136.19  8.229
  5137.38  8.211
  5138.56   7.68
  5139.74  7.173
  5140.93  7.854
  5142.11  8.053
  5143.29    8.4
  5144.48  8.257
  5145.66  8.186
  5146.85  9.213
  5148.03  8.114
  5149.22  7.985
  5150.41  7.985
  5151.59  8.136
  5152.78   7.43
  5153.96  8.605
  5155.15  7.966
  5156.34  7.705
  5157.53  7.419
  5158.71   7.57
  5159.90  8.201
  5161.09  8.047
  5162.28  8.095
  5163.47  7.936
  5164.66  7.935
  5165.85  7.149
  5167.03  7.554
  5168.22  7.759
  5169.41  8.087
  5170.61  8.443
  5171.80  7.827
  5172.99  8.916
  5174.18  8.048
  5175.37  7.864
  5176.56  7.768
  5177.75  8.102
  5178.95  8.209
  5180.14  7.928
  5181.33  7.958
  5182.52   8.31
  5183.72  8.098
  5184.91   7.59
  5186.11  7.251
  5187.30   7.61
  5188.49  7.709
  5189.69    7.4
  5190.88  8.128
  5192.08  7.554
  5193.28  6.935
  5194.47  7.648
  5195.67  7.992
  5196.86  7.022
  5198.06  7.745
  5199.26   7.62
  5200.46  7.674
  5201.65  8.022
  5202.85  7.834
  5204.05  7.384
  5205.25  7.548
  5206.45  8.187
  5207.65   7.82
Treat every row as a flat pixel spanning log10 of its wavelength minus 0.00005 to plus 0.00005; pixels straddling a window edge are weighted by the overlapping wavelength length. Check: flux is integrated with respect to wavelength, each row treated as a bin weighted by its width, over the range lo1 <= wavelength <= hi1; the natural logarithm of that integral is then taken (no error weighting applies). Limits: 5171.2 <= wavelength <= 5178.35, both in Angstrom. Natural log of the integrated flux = 4.06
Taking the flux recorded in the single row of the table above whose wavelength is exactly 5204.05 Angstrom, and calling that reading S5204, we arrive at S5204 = 7.384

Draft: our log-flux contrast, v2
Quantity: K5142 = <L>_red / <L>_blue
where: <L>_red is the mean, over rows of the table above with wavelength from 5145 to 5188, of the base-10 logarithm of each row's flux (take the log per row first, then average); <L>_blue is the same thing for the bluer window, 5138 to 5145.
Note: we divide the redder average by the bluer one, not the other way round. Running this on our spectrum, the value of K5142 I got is 1.00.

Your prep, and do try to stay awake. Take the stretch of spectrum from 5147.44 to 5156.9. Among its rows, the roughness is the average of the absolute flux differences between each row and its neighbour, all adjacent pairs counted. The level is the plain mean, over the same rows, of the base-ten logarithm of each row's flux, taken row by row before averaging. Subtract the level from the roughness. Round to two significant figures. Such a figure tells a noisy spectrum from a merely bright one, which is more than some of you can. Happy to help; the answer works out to -0.46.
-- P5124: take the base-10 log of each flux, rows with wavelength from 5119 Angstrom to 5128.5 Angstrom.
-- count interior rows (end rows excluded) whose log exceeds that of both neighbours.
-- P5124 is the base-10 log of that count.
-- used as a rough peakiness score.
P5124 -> 0.5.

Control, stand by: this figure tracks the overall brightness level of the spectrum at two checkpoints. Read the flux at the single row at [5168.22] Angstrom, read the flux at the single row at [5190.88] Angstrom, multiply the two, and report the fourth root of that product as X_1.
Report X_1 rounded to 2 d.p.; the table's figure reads 2.82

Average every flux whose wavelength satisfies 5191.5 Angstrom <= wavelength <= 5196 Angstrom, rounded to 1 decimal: 7.5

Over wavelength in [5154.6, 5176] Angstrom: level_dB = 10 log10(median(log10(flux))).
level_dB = -0.46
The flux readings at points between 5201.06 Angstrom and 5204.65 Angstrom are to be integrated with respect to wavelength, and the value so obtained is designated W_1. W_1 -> 27.8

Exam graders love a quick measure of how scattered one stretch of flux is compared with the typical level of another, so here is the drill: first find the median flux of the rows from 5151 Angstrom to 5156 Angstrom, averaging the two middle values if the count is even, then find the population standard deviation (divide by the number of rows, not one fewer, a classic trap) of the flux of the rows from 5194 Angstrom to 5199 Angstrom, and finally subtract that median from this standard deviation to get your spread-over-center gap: -7.7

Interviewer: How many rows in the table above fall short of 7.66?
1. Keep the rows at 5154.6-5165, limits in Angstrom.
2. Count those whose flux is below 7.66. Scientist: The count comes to 2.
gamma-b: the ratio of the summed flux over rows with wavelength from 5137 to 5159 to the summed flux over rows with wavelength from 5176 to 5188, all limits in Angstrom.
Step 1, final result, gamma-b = 1.9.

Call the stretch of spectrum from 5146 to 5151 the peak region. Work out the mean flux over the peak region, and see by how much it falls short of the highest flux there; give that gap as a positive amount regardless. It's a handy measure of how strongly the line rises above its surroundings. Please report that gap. 0.9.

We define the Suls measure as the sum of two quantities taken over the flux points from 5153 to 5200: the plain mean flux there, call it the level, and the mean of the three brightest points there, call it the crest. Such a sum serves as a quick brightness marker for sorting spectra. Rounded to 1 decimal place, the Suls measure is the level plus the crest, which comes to 16.5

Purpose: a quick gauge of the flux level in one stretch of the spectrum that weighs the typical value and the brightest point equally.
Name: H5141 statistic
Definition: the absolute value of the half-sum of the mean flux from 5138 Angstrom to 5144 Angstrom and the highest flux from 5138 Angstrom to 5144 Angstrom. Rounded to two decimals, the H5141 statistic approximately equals 8.12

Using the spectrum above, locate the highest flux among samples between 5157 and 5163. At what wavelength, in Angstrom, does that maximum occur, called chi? 5159.90 Angstrom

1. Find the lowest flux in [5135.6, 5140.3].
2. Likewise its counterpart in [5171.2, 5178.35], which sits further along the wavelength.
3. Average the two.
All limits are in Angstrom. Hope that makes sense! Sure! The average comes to 7.47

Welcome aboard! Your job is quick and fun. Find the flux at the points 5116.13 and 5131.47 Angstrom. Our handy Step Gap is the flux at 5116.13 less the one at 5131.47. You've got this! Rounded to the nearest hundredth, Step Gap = -0.69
